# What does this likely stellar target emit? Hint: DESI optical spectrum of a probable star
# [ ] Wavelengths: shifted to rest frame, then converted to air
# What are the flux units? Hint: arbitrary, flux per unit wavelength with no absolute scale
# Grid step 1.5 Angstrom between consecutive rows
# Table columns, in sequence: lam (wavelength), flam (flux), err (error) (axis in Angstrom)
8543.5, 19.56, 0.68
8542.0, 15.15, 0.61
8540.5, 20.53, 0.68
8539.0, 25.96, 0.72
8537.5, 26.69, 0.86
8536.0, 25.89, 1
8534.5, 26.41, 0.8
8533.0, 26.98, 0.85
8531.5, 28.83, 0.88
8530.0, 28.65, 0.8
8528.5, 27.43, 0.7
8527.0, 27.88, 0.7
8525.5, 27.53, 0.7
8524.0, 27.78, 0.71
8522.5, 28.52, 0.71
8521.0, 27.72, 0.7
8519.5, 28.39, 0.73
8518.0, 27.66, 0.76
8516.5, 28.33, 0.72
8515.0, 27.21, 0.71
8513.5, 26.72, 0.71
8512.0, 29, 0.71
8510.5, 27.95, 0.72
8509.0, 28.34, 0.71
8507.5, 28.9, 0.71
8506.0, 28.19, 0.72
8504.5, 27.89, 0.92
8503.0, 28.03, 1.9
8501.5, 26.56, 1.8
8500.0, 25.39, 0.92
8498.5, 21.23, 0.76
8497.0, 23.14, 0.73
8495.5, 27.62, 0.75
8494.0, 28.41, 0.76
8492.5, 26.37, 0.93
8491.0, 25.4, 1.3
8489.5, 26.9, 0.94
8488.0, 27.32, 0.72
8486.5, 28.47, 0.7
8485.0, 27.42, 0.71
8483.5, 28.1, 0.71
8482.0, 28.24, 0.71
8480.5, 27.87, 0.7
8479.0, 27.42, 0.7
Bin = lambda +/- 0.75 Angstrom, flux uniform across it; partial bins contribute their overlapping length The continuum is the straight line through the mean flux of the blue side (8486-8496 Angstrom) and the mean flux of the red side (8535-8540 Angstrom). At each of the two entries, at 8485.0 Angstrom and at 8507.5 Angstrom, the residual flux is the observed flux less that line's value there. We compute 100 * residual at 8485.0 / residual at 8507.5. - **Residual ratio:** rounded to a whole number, 4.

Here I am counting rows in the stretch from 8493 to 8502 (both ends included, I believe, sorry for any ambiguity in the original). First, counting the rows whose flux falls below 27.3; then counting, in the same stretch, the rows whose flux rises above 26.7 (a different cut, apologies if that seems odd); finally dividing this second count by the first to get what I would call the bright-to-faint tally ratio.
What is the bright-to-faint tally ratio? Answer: 0.5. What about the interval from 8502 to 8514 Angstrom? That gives 8.0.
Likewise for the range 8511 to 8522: 3.5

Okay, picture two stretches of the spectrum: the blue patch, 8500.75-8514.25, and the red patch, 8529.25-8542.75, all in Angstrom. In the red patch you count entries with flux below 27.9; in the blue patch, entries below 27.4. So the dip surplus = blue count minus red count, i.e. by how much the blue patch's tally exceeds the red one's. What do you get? -5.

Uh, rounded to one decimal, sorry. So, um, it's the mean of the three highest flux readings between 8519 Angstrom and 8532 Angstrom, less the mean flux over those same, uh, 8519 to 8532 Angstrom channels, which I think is 0.6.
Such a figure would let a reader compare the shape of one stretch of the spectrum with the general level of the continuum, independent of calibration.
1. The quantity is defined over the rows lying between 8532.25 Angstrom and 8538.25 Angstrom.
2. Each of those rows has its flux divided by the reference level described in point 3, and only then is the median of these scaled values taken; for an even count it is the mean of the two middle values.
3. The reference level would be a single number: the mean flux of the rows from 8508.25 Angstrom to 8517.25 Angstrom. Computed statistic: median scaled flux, 0.95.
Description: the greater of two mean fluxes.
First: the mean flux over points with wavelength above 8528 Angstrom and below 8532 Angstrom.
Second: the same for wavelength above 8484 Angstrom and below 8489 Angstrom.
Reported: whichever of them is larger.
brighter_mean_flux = 28.3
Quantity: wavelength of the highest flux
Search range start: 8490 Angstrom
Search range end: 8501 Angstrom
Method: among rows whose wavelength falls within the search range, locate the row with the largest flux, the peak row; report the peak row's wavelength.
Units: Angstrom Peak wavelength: 8494.0 Angstrom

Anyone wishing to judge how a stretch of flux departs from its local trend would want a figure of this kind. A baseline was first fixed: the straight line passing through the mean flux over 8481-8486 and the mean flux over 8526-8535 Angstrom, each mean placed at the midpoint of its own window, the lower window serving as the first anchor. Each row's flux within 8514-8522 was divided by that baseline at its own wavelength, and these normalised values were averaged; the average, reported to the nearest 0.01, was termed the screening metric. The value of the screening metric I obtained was 1.00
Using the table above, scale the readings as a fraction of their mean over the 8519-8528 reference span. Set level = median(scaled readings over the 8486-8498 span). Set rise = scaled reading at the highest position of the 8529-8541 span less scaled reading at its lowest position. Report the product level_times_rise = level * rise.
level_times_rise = -0.28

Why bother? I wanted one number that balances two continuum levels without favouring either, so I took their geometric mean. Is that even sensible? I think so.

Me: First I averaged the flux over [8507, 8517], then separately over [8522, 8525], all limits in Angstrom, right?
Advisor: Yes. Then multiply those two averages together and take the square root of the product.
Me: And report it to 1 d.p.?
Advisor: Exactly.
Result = 28.1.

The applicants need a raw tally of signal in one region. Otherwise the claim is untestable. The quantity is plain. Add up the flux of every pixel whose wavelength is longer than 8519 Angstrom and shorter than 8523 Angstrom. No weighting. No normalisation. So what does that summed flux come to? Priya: 84.6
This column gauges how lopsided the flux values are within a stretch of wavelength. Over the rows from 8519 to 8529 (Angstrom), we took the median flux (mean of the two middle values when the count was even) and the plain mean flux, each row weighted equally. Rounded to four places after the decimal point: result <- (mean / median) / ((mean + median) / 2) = 0.0361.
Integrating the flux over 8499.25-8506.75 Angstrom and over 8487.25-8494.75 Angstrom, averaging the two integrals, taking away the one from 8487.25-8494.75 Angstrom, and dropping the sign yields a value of 1.2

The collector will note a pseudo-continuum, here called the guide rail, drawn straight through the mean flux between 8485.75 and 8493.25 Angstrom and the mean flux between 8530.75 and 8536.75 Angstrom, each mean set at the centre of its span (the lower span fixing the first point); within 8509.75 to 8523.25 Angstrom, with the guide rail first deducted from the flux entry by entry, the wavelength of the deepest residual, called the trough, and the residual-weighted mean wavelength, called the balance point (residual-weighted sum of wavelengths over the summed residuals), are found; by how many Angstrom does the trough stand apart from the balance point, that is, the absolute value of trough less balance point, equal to 3.3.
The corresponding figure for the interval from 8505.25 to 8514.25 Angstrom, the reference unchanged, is 4.5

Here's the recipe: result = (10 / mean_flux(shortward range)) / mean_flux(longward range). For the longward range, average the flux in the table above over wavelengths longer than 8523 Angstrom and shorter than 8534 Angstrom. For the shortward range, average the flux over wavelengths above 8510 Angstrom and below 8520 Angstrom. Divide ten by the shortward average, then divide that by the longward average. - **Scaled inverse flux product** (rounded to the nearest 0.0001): 0.0129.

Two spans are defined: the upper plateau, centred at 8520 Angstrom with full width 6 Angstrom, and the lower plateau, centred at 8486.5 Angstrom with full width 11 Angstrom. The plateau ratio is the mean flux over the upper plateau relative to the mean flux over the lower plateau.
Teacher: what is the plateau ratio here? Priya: 1.02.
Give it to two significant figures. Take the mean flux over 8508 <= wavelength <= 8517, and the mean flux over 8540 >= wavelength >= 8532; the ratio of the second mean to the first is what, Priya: 0.94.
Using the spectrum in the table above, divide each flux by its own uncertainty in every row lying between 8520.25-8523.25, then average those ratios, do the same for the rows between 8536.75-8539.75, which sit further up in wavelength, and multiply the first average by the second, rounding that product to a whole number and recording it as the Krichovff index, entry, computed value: 1338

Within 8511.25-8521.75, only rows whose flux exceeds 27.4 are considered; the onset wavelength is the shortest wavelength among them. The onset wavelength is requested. 8512.0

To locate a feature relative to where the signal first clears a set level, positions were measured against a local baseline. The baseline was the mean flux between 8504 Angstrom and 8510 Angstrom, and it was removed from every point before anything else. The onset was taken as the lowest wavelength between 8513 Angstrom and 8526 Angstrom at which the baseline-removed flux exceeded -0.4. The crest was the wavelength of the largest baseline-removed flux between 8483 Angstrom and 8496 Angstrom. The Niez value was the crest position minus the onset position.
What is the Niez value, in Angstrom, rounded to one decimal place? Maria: -30.0 Angstrom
